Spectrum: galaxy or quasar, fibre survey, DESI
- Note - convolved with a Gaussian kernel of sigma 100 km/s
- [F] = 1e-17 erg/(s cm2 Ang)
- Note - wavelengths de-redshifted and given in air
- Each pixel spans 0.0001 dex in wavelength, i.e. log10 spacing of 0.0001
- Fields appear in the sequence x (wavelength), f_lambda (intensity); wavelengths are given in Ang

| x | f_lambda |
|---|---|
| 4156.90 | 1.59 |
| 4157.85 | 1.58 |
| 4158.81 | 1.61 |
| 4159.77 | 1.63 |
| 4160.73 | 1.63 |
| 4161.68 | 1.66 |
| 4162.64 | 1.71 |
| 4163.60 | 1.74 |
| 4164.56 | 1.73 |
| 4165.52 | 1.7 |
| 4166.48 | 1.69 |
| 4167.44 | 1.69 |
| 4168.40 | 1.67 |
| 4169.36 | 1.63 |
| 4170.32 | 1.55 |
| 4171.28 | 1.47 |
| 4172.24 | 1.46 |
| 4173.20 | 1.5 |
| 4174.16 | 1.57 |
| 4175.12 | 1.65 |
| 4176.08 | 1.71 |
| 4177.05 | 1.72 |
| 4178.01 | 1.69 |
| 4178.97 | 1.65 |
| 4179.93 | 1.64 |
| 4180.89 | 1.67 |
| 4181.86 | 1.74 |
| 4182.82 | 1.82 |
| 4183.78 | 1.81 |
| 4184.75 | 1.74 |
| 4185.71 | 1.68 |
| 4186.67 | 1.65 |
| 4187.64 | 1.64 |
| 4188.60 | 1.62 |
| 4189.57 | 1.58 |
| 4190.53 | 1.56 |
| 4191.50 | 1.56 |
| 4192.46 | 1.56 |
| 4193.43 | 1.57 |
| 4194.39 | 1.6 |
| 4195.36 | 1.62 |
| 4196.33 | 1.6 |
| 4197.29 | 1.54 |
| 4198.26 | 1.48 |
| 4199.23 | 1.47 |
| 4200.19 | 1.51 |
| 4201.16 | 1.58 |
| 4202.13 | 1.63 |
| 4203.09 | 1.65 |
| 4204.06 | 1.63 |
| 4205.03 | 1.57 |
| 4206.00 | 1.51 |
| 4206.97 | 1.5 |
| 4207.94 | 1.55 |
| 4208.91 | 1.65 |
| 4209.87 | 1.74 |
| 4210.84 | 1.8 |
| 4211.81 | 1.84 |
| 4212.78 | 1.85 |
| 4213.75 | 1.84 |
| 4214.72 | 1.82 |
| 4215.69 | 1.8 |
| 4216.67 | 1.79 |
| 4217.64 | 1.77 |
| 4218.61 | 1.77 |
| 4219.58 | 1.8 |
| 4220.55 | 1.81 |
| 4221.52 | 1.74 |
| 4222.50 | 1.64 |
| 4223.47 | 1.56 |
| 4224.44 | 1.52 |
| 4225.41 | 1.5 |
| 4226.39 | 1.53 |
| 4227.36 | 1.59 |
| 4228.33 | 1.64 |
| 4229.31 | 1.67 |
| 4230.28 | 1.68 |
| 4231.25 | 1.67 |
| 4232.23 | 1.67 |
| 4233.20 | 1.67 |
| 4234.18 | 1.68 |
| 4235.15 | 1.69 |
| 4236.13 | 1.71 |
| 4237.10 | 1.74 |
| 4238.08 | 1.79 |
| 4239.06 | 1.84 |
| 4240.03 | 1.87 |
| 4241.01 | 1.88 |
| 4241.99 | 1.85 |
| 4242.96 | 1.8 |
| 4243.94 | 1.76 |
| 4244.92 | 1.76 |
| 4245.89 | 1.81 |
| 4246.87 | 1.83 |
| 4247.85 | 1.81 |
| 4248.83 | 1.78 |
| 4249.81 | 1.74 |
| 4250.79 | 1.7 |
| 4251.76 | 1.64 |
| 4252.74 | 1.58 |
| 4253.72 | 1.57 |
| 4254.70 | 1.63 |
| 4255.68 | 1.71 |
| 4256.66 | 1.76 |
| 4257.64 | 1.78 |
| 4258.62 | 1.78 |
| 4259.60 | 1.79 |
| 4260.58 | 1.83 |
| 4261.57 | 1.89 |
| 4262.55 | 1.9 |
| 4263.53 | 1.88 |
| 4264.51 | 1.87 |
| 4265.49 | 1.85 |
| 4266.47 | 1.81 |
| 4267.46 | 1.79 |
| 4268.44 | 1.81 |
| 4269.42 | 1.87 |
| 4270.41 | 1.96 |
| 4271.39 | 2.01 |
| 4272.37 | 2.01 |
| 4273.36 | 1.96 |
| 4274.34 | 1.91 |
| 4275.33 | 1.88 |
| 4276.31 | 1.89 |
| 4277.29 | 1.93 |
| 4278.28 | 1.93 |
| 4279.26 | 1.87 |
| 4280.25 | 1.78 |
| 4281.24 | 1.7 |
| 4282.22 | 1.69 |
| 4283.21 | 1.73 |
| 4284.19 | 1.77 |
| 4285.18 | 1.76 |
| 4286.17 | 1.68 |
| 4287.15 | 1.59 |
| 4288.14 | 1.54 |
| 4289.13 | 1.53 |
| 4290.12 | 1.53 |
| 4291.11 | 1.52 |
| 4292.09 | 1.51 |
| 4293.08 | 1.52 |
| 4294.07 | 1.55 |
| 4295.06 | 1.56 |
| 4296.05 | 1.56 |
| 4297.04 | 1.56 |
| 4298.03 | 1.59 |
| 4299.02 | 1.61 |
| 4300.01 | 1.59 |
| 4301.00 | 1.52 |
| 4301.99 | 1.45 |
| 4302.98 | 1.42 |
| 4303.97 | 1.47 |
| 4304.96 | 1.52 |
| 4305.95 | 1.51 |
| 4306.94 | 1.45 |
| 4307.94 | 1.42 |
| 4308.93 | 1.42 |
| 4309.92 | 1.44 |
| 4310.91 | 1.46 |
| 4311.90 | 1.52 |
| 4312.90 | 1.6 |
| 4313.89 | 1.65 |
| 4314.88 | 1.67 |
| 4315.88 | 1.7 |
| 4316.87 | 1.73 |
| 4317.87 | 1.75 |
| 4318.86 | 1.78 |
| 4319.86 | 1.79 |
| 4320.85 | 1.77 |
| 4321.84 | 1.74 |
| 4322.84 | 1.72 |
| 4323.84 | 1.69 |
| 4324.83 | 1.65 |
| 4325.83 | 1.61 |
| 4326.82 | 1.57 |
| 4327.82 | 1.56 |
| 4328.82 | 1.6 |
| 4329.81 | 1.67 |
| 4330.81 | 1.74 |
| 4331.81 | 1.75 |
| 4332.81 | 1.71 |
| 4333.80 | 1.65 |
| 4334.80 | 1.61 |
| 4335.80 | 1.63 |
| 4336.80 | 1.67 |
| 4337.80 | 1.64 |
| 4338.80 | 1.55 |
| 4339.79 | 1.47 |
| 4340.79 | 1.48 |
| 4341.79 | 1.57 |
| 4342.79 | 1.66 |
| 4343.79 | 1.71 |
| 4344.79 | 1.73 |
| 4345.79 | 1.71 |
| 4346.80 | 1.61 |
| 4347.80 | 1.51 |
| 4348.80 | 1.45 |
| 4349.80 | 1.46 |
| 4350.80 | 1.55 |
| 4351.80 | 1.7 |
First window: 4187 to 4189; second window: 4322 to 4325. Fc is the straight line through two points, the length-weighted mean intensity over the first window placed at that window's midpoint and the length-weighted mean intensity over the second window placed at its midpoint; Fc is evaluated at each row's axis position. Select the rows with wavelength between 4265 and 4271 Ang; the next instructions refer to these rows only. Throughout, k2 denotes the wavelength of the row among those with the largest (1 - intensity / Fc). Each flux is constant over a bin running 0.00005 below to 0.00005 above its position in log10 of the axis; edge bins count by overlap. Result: 4267.46 Ang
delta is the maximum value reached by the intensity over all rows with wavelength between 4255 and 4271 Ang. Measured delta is 1.96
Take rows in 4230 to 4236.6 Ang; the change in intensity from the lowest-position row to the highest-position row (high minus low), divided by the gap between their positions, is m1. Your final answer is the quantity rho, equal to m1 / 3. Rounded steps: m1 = 0.005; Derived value 0.002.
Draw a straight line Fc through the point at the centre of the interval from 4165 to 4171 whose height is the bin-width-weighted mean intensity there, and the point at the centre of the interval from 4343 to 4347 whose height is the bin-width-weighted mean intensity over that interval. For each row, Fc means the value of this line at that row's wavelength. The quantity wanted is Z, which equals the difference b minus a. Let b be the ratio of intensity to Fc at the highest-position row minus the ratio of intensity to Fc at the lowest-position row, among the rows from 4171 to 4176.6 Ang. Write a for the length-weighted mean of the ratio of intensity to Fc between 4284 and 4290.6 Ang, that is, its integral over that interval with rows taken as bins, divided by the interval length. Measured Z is -0.82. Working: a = 0.97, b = 0.14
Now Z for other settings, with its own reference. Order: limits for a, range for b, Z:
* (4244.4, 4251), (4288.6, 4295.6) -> -1.05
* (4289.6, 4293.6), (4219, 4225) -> -1.08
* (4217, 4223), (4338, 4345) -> -0.95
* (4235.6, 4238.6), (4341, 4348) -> -1.08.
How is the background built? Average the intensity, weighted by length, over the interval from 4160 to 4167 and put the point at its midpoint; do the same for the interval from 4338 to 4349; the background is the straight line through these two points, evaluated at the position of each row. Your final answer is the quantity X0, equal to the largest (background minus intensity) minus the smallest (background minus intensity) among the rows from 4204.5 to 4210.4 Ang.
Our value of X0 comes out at 0.24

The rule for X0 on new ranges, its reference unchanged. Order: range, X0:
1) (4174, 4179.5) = 0.15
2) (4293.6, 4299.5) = 0.06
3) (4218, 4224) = 0.25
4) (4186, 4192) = 0.09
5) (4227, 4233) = 0.09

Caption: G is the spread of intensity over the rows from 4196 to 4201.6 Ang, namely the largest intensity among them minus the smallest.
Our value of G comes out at 0.13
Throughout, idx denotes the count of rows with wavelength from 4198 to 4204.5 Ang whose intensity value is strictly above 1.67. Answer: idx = 0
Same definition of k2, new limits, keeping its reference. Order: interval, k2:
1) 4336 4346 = 4339.79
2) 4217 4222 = 4221.52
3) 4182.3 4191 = 4190.53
